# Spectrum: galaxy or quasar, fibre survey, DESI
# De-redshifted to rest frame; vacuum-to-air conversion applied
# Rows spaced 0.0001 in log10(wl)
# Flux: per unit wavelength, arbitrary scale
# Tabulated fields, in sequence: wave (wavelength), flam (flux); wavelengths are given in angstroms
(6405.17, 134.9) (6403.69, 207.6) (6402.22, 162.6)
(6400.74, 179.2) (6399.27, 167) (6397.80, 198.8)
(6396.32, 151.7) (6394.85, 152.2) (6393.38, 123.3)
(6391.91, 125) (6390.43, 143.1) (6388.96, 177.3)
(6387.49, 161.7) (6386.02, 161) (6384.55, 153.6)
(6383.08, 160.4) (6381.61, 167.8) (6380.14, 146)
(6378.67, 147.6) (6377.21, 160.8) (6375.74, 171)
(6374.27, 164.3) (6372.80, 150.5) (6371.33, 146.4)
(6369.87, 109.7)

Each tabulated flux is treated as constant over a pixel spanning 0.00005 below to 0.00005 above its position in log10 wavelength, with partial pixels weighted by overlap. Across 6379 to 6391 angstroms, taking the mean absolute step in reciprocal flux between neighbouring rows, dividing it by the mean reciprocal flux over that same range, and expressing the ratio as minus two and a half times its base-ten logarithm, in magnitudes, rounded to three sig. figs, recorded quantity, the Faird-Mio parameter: 2.71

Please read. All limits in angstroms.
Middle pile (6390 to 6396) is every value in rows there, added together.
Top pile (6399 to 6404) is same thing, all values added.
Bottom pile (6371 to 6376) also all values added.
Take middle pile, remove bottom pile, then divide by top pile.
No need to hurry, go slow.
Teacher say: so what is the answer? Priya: -0.12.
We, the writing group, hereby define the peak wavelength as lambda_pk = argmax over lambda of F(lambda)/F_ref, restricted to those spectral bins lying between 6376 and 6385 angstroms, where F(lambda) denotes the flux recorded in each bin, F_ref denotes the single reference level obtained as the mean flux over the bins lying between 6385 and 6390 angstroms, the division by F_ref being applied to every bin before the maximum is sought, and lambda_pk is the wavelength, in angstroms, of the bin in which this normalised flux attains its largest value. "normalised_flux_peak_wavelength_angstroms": 6381.61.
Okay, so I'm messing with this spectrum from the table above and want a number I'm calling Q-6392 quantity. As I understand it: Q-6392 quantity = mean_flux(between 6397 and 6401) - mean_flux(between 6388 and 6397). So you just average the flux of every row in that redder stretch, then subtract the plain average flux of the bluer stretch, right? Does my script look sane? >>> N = 36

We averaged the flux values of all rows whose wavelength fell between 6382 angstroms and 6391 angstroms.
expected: 160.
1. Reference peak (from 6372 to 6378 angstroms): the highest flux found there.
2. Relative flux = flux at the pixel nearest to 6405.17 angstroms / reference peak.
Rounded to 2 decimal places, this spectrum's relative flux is 0.79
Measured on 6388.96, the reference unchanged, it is 1.04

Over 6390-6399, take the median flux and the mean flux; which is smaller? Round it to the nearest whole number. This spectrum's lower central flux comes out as 147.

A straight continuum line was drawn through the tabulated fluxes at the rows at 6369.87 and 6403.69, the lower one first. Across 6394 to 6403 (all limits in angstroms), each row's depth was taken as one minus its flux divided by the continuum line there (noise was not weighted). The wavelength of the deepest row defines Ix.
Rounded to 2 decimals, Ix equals 6402.22 angstroms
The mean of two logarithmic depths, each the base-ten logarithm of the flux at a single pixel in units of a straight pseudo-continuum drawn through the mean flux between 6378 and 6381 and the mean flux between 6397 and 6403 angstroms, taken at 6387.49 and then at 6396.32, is -0.02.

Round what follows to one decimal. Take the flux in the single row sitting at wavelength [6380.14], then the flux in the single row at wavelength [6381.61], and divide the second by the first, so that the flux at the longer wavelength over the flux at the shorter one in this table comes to 1.1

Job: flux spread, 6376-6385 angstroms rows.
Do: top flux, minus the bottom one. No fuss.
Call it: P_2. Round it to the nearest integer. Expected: 22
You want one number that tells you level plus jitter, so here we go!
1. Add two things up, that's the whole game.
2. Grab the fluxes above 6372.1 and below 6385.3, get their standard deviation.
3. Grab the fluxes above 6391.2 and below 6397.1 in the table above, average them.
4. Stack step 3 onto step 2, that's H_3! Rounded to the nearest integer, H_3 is 147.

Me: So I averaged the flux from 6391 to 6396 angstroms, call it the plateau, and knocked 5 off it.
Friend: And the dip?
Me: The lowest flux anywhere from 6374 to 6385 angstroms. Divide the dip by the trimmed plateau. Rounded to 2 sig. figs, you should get 1.1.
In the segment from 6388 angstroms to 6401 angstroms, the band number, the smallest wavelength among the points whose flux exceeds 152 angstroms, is 6388.96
